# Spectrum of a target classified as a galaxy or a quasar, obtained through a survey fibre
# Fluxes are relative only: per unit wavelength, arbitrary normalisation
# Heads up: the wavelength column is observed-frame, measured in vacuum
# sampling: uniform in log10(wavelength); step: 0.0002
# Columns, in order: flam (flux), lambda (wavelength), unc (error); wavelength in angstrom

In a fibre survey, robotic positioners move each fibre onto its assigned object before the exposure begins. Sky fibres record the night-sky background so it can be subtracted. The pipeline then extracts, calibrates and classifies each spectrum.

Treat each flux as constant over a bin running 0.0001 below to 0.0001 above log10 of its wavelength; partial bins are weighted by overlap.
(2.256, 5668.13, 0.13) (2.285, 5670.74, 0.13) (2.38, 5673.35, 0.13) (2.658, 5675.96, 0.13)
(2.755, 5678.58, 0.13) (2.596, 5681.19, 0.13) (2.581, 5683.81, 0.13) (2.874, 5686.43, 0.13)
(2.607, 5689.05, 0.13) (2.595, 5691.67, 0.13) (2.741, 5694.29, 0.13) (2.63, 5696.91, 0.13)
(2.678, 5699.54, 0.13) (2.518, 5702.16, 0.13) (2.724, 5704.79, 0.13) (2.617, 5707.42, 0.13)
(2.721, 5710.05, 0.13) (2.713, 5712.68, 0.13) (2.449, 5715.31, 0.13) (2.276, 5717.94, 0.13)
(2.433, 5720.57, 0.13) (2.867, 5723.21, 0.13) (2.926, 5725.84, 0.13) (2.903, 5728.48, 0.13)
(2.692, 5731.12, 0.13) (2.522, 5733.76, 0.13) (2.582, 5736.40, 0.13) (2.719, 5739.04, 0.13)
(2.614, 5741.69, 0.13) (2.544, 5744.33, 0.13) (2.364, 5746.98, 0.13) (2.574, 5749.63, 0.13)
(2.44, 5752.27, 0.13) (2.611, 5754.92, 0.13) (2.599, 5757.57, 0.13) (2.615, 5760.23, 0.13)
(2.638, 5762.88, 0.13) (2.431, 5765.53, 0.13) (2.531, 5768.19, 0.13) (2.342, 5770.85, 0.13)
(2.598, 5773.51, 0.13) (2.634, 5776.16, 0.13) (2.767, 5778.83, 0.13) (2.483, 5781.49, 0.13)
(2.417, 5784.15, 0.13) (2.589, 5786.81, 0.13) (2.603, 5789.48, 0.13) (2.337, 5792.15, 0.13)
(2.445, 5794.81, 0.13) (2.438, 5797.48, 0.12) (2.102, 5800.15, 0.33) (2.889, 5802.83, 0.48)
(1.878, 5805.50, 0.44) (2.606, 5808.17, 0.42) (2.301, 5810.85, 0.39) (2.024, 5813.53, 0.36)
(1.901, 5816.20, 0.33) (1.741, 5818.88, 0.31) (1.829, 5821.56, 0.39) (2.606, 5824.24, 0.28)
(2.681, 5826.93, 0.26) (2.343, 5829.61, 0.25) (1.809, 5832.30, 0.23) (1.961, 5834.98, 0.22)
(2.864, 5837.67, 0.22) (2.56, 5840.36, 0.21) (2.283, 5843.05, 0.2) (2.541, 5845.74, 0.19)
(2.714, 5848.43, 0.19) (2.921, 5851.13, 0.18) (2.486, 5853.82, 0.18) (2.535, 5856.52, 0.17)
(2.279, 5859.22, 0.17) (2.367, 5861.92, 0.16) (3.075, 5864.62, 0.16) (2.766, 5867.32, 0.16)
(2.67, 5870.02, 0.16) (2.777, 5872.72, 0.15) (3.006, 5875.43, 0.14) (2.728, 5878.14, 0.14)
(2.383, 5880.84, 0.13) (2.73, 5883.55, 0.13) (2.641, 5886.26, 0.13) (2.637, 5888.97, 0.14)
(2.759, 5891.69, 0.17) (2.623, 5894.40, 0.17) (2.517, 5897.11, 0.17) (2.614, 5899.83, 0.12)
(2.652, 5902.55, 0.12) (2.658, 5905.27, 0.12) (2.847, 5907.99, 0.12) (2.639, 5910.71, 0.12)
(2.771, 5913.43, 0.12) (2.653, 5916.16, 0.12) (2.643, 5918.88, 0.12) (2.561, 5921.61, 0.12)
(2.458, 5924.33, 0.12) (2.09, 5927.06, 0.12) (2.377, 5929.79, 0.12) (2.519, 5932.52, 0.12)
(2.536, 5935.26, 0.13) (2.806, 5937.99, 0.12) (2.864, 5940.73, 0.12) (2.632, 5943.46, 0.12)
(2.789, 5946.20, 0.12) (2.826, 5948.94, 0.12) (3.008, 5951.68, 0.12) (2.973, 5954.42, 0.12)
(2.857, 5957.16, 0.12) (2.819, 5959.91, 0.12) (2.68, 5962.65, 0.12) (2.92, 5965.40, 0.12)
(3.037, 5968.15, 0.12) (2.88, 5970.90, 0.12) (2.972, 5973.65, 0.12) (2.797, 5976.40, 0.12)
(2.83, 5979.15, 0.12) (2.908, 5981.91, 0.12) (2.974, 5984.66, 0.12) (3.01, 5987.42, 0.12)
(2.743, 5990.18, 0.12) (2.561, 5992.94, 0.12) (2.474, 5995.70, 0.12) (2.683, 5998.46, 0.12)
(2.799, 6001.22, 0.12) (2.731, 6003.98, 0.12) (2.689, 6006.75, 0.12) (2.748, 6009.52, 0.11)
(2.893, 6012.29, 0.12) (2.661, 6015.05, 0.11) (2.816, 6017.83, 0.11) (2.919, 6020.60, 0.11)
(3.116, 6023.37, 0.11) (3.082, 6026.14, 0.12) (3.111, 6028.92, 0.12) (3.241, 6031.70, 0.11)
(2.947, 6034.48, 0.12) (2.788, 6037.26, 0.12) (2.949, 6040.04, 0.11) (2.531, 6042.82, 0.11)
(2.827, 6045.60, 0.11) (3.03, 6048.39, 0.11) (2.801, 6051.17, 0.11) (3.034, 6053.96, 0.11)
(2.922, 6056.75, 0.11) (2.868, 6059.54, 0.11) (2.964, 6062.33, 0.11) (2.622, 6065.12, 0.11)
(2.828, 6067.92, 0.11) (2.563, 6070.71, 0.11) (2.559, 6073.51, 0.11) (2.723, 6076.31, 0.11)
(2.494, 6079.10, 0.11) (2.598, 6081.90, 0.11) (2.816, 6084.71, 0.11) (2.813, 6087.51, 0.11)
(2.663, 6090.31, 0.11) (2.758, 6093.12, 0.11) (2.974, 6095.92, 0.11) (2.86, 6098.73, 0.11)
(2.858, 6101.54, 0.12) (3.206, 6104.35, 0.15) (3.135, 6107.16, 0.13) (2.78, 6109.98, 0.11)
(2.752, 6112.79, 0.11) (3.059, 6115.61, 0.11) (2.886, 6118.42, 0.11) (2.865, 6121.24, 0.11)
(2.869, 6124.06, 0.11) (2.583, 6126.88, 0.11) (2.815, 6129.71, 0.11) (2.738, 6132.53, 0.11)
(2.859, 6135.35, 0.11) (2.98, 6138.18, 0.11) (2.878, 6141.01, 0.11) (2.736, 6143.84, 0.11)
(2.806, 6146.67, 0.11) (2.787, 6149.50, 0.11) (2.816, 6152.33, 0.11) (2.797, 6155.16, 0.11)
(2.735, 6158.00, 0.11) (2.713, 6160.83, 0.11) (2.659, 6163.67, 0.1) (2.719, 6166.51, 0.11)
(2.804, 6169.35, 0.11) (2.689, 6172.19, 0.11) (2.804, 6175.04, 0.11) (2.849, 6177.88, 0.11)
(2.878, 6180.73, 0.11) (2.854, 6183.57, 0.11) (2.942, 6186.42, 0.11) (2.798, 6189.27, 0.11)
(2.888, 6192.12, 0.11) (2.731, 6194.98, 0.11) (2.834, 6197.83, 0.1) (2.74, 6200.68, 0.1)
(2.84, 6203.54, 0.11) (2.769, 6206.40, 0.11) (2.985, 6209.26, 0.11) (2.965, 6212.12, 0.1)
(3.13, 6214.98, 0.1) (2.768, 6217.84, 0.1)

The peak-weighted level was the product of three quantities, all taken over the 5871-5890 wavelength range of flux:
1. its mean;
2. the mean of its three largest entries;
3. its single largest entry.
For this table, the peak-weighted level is 23.0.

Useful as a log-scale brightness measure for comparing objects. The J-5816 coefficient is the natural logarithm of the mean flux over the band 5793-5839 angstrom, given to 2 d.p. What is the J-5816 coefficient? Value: 0.82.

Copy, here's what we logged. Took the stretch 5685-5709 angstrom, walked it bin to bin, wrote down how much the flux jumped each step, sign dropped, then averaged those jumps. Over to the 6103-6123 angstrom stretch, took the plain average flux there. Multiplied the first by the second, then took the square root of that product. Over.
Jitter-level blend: 0.62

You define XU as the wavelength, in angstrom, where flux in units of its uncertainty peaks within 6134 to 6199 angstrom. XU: 6197.83 angstrom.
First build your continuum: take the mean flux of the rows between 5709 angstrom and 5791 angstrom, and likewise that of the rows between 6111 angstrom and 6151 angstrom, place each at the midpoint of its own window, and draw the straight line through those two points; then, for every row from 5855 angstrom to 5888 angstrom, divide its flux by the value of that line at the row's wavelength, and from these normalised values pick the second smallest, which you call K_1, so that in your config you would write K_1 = 0.89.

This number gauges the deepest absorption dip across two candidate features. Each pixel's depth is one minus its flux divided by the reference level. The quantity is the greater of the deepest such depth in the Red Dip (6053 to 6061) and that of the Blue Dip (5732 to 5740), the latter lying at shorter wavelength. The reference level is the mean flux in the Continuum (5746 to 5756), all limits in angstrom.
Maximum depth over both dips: -0.01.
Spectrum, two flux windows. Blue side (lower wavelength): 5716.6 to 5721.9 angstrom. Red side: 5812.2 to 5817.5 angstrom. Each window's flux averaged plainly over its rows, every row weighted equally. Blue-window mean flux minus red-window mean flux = 0.39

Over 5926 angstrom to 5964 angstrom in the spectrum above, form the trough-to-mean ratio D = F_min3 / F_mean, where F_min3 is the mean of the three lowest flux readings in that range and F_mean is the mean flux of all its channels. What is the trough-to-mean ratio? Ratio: 0.86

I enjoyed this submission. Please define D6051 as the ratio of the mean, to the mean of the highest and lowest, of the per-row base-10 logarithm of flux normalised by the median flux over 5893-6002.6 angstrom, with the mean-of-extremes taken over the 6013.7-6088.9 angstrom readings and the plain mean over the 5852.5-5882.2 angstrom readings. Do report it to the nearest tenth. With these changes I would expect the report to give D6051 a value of -1.5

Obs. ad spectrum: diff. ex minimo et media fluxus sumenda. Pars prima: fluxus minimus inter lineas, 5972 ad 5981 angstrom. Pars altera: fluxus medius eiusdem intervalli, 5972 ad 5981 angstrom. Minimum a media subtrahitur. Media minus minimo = 0.07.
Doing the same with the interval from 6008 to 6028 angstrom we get 0.23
